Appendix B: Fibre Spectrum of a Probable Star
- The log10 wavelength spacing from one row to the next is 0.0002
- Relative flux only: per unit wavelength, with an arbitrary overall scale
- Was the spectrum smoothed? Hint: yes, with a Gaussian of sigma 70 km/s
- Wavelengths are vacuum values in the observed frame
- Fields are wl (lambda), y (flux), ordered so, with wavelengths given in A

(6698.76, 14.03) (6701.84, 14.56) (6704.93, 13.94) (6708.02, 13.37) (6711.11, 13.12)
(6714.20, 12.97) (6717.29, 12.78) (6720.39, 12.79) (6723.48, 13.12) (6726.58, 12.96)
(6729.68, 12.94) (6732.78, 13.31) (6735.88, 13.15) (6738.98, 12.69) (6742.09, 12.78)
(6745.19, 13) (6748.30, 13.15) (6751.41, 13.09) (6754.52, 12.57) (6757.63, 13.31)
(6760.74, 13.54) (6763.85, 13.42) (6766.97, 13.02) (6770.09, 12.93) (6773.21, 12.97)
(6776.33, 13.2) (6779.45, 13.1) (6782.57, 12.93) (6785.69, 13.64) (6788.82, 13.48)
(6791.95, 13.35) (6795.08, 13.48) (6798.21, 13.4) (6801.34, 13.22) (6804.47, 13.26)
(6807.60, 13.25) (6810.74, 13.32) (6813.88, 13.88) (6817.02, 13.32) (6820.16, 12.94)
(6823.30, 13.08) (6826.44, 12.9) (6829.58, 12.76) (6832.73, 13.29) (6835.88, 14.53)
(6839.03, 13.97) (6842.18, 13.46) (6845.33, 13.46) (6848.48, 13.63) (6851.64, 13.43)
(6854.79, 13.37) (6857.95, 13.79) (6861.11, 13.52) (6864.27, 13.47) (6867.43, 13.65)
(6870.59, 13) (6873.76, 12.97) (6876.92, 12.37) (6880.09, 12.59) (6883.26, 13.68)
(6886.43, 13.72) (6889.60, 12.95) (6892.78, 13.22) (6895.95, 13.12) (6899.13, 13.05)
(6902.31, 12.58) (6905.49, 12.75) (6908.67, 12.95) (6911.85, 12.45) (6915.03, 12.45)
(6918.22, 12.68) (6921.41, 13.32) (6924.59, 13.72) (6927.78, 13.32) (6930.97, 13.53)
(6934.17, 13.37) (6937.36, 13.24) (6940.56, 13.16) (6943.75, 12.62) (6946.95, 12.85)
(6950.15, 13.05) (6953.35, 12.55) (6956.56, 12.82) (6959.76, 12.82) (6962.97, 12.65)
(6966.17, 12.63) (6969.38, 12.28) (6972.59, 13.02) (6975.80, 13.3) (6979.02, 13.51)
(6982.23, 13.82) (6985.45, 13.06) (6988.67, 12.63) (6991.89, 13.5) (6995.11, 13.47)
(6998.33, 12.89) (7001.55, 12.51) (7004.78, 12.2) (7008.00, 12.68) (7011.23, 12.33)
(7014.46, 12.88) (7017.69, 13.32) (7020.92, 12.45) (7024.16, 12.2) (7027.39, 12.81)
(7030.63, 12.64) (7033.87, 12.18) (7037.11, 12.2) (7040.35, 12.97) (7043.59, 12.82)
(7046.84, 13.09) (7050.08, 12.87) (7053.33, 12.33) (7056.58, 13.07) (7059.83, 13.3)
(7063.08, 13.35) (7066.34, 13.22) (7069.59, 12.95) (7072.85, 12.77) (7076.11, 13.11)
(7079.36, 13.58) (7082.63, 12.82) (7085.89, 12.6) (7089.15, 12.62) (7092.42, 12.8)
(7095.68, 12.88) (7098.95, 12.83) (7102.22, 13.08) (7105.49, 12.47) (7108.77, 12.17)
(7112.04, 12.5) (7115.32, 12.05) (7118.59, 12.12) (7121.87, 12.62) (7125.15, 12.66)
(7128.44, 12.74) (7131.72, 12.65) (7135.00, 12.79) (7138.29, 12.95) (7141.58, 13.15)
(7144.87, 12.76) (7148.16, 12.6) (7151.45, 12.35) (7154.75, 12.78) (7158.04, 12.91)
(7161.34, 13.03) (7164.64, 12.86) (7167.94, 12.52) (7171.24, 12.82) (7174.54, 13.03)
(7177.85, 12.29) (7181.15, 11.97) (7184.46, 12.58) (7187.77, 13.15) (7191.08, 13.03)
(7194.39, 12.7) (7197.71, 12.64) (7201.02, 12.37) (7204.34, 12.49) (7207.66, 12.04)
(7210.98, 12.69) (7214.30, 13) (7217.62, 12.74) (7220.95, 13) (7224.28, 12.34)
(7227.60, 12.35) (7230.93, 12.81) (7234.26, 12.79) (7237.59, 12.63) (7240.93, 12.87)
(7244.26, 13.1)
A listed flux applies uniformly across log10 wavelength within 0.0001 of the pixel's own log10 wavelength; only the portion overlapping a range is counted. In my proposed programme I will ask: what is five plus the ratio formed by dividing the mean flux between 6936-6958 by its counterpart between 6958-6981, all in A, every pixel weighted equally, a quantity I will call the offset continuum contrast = 6.00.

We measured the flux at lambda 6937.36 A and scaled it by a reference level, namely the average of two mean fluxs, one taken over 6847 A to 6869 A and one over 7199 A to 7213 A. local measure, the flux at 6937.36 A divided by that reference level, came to 1.02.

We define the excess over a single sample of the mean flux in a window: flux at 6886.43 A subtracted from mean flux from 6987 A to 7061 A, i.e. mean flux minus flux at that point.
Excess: -1.0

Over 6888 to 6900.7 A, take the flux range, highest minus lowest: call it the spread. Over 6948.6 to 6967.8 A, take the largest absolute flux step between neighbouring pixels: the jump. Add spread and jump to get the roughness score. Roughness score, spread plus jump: 0.8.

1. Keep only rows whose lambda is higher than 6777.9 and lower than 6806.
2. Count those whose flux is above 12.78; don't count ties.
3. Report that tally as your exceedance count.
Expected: 9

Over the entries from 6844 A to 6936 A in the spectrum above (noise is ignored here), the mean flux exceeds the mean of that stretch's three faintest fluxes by 0.75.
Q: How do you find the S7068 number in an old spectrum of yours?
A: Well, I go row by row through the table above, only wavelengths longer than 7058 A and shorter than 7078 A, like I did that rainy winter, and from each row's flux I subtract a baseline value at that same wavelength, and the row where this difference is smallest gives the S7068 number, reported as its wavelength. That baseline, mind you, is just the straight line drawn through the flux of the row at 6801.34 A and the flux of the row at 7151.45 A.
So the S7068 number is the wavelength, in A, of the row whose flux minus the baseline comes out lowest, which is 7072.85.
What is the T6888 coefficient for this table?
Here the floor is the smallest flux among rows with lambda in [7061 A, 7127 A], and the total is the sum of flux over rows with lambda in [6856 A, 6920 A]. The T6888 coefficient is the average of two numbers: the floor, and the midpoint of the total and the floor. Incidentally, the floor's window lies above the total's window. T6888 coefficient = 74.28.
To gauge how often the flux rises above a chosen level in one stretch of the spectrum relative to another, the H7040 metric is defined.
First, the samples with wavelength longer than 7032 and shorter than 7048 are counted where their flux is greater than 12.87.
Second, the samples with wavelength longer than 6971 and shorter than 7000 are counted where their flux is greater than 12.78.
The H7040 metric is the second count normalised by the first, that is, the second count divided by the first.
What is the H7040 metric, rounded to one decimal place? 4.0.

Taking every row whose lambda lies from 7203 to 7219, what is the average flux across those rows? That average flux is 12.6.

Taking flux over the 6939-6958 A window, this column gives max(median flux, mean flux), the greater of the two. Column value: 12.8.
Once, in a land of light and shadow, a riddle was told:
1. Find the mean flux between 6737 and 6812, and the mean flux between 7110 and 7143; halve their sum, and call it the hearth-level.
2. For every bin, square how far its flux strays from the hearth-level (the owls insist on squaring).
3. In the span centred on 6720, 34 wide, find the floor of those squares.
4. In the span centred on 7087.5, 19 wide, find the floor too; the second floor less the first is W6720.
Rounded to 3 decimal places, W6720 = -0.002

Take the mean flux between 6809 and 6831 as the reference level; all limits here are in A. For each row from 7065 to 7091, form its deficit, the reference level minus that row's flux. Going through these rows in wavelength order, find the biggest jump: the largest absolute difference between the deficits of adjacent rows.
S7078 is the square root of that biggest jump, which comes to 0.872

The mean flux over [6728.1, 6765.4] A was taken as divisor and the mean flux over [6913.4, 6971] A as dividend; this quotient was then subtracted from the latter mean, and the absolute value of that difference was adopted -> 12.0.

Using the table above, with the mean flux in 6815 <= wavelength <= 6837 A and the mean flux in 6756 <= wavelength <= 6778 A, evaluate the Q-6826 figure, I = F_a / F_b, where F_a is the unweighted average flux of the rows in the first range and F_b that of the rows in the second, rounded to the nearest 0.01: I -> 1.00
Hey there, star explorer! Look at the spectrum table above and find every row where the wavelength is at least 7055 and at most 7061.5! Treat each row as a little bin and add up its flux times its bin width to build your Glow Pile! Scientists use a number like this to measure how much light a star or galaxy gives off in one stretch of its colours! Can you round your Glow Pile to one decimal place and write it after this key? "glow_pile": 85.7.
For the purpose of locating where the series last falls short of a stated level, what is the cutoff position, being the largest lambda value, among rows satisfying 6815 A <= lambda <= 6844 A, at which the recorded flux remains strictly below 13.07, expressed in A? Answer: 6829.58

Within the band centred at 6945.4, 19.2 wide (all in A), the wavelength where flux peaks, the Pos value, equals 6937.36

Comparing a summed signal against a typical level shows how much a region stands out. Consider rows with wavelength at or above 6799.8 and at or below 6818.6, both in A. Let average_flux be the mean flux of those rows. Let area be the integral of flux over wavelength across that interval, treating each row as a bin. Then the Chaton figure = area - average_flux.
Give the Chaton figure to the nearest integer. 238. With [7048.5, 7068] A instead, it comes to 241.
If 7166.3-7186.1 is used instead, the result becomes 236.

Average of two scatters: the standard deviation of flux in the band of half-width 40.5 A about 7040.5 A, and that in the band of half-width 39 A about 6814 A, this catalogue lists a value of 0.39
